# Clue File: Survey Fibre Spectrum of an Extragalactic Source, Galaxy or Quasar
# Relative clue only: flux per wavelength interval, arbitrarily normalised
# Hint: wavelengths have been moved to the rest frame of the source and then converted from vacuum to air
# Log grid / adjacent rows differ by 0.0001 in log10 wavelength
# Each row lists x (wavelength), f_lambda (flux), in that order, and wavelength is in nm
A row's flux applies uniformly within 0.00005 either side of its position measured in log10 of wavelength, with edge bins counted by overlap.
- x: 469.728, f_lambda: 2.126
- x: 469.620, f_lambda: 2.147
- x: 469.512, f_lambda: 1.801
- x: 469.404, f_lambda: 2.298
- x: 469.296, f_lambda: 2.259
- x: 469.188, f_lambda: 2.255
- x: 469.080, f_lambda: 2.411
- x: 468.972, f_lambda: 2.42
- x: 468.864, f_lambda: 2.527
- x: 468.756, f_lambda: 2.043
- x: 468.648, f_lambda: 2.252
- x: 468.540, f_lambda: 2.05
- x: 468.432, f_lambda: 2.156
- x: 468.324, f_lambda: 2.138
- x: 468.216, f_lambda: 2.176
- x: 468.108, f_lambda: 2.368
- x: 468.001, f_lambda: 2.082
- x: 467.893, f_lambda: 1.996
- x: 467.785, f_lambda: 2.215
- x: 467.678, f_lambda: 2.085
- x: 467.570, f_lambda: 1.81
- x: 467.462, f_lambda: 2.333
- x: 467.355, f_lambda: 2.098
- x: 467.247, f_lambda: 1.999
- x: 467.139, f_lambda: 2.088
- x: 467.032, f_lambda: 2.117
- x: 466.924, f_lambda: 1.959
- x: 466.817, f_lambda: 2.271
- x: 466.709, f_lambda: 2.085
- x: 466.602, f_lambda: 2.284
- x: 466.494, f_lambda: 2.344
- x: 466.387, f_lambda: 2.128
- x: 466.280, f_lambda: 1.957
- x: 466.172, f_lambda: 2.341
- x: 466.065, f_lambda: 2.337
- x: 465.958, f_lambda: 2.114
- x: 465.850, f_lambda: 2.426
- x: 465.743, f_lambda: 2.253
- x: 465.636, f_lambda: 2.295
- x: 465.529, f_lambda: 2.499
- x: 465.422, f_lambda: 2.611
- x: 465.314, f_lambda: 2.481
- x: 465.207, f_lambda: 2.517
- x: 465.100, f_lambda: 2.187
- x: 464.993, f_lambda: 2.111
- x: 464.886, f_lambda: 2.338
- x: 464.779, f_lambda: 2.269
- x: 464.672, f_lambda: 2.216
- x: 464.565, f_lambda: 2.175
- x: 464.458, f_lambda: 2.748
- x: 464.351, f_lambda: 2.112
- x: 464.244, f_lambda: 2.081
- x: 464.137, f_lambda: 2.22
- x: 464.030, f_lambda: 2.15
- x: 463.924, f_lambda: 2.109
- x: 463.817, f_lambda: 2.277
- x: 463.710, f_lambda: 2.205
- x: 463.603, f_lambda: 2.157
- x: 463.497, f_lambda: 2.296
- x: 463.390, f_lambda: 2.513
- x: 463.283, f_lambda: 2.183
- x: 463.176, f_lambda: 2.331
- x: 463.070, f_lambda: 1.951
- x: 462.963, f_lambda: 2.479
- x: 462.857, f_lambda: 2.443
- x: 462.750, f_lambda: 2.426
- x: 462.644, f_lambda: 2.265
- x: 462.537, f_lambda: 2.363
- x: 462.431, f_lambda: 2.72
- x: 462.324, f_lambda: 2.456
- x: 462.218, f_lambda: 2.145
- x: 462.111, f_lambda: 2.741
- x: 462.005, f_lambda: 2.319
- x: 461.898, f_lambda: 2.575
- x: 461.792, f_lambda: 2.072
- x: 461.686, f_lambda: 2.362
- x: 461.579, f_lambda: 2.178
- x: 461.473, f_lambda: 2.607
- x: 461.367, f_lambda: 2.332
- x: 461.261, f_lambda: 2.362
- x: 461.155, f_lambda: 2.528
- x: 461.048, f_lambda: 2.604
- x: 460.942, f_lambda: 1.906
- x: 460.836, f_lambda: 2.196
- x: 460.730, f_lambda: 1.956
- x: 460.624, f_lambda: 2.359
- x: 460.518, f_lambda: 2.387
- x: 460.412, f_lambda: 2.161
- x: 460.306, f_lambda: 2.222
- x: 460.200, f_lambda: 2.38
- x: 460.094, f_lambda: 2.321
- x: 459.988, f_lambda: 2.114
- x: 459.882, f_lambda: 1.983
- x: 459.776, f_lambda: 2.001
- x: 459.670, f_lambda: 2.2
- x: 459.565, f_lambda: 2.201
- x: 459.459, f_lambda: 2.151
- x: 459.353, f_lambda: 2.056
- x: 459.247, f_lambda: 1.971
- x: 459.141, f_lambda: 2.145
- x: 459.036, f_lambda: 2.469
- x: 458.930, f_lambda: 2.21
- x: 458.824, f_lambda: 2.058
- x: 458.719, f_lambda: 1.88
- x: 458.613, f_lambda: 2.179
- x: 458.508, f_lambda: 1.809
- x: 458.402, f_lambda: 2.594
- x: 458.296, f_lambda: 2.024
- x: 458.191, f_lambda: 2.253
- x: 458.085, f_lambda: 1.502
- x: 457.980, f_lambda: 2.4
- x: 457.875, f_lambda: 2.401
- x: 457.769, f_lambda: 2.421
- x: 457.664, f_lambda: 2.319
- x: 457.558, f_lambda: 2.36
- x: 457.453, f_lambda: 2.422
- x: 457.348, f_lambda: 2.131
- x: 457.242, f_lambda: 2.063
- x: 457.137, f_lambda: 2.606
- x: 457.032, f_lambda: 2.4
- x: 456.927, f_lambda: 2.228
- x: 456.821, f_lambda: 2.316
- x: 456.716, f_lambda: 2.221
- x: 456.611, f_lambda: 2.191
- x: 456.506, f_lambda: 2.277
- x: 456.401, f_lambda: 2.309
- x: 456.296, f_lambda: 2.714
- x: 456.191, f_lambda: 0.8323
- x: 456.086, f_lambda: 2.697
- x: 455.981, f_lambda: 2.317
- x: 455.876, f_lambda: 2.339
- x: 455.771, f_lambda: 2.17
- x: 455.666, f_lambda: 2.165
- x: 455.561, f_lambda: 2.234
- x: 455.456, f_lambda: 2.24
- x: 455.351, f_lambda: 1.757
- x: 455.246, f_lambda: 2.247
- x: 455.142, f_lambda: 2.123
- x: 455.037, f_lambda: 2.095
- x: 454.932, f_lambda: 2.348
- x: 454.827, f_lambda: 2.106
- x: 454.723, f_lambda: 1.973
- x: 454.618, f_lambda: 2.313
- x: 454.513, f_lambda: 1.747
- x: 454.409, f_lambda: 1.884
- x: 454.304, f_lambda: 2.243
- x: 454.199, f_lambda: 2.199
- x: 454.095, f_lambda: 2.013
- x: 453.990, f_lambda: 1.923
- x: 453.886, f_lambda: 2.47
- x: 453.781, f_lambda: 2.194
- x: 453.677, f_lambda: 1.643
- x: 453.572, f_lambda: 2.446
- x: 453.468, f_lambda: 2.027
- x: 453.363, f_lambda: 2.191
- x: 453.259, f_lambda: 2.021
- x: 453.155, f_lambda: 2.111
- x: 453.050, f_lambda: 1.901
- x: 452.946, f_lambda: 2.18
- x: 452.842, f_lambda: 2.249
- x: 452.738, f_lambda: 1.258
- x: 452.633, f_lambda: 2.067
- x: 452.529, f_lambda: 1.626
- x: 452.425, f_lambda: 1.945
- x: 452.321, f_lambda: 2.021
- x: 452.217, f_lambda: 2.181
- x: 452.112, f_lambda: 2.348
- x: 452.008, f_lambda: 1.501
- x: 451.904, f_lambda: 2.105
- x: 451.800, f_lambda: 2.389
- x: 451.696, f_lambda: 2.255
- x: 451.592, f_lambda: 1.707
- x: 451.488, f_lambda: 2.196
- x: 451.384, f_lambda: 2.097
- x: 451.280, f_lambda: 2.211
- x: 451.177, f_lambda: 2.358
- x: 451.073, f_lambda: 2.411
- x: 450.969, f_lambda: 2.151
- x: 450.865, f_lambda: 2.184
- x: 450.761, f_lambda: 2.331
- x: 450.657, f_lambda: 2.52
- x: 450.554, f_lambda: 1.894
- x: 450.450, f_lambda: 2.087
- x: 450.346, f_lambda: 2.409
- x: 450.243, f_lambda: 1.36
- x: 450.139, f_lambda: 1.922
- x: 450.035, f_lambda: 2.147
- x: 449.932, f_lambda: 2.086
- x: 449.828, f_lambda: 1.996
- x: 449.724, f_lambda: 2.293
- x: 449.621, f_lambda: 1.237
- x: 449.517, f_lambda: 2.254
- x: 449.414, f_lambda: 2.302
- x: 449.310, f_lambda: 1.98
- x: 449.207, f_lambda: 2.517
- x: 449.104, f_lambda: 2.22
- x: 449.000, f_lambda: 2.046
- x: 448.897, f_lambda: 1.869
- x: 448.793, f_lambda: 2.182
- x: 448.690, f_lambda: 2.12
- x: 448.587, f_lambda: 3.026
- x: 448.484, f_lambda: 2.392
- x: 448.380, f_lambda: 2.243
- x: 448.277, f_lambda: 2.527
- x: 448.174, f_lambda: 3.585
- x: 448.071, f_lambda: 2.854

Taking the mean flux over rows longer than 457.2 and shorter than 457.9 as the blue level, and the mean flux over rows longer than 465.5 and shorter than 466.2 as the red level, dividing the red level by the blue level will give 1.01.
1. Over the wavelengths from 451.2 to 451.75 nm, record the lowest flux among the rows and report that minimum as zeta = 1.707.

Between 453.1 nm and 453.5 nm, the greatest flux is 2.191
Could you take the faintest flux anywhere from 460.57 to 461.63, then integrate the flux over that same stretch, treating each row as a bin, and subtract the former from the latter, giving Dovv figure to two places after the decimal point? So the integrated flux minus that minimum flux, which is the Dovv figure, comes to 0.54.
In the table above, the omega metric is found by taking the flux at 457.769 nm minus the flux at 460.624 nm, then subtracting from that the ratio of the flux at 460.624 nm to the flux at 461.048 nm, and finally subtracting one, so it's -1.8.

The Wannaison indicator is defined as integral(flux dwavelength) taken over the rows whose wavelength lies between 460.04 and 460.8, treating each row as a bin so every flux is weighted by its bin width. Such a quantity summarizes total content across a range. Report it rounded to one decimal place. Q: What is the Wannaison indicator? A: 1.7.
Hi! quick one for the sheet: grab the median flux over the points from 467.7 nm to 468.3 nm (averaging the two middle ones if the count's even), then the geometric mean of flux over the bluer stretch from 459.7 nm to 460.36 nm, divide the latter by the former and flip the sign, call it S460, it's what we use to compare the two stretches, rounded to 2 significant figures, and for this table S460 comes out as -0.99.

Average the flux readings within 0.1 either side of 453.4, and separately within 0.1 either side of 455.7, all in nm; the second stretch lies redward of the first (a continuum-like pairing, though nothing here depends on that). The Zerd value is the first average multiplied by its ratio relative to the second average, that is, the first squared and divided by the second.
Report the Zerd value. 2.05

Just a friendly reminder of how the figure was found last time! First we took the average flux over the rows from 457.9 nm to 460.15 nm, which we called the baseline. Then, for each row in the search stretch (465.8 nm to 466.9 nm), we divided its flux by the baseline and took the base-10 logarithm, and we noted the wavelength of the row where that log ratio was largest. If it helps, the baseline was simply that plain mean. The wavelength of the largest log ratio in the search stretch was 465.850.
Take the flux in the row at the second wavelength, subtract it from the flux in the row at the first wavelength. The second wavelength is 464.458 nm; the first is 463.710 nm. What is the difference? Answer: -0.54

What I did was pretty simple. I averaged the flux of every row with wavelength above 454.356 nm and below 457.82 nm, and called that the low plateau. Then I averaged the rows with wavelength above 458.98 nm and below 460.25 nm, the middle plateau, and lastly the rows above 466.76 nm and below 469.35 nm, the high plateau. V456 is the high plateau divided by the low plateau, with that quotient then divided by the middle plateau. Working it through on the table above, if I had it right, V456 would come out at 0.456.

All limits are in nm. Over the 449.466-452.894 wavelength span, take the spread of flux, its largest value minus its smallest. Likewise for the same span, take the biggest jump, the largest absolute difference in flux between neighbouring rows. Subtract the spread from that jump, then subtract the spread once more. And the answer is -1.5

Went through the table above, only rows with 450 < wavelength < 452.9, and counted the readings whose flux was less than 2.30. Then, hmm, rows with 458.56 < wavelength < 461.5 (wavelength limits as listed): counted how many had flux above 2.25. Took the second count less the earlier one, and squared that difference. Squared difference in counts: 121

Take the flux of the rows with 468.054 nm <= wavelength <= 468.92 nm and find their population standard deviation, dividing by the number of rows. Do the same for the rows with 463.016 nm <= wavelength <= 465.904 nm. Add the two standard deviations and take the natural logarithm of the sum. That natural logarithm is -1.10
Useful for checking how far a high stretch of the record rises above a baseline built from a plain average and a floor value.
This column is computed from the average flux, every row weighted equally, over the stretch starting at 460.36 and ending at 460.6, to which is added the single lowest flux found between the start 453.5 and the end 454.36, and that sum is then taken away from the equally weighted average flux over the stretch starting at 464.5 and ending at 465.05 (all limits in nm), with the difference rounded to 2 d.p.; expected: -1.70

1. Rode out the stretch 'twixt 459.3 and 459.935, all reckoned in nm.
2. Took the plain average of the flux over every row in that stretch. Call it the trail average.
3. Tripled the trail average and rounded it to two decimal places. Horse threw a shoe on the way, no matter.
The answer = 6.30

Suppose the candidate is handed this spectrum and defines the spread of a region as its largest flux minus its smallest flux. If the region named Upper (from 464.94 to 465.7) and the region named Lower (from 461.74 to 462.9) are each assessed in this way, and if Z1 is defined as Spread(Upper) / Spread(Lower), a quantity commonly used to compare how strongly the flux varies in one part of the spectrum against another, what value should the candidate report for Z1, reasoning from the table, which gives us 0.75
